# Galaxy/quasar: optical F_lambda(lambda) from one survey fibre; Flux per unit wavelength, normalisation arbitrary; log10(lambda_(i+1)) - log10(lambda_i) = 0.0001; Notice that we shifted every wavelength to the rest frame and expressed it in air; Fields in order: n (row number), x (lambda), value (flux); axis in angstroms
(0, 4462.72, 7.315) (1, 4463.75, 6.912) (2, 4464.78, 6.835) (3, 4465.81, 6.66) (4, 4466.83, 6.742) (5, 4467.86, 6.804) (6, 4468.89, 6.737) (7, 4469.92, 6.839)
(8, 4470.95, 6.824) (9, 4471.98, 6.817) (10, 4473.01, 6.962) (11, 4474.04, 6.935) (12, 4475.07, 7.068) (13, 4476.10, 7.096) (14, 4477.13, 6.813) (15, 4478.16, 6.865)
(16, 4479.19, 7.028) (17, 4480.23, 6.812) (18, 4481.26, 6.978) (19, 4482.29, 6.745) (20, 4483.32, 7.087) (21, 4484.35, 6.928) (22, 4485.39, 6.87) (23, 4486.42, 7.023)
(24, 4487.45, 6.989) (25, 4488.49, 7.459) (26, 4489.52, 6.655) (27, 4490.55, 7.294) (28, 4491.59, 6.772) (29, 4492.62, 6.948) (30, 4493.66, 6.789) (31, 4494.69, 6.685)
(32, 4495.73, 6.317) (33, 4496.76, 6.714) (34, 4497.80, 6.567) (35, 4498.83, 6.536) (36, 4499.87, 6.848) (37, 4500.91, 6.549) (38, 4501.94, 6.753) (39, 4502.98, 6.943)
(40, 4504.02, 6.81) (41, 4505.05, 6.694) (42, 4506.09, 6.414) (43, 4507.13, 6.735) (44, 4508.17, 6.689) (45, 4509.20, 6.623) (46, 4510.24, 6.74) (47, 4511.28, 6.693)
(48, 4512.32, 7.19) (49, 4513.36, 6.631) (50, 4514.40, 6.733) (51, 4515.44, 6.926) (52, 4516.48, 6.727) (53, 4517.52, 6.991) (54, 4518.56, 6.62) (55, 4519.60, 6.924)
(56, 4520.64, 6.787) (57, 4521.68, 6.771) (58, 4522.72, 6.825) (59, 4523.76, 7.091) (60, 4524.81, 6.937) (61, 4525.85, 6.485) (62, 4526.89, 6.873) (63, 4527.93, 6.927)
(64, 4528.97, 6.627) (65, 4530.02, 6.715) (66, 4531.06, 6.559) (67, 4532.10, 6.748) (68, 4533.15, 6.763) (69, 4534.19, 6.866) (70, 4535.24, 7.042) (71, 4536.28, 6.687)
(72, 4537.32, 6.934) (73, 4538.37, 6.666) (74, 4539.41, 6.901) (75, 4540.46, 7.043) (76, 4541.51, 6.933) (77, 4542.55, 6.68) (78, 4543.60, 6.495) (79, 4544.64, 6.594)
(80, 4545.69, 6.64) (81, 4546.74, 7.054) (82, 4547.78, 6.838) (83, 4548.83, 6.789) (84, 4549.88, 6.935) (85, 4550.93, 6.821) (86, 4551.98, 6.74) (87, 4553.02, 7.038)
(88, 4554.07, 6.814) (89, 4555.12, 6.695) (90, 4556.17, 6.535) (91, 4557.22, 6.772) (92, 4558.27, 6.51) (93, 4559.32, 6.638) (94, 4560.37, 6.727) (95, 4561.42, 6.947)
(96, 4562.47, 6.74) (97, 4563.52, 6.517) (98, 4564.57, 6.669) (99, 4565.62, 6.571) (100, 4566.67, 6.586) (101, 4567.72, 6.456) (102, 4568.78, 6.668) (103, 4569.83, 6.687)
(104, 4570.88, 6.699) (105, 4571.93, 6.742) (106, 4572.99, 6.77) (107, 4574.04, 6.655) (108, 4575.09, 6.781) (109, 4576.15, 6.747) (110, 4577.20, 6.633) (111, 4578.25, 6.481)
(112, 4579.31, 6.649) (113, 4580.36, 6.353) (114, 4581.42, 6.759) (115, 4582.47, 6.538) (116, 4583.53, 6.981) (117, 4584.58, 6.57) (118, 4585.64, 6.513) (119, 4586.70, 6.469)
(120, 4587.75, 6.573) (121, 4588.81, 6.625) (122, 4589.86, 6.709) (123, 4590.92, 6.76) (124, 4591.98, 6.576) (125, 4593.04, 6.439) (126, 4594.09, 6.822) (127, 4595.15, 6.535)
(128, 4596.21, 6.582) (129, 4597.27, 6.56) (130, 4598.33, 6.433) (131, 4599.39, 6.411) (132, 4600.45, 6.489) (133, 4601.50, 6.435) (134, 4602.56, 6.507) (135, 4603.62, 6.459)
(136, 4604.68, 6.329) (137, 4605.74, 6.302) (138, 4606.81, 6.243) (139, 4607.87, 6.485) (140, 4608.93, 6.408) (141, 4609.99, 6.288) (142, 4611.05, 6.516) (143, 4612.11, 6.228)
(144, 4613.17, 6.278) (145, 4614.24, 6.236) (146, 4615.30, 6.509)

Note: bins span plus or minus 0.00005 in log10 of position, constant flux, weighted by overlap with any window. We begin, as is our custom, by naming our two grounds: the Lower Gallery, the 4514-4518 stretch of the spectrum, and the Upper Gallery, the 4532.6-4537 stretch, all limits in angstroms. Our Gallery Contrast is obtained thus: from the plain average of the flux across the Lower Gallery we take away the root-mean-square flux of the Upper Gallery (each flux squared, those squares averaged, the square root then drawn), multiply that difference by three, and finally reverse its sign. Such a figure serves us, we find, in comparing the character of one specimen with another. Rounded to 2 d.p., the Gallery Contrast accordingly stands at -0.01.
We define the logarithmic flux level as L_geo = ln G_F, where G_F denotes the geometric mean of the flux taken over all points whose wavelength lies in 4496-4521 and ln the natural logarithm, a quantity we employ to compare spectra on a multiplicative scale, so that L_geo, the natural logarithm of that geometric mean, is 1.91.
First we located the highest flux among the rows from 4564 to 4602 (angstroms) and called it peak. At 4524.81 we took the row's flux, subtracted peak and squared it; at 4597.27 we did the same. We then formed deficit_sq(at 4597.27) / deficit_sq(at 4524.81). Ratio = 92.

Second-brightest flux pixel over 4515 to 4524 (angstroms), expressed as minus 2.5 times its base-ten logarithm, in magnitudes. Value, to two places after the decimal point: -2.11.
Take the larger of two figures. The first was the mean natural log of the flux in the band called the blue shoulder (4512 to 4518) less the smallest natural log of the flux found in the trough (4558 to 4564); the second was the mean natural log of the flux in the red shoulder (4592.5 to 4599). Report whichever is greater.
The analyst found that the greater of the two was 1.88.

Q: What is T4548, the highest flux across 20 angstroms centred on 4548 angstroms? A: 7.054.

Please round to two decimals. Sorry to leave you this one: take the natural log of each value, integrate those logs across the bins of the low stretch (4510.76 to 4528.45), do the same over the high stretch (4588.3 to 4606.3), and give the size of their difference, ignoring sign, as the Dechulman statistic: 0.23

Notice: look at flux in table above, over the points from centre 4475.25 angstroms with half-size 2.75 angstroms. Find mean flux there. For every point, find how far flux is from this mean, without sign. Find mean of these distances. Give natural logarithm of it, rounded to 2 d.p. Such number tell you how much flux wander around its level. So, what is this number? -2.46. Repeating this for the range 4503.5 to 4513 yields -2.11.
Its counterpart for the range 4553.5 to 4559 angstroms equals -2.17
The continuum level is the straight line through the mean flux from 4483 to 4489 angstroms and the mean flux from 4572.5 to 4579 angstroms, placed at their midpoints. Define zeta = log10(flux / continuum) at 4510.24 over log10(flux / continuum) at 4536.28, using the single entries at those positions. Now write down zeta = 1.3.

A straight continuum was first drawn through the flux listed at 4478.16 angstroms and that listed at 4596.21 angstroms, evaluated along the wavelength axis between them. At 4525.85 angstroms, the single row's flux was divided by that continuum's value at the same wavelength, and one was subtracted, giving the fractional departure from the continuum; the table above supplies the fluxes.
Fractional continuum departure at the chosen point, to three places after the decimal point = -0.039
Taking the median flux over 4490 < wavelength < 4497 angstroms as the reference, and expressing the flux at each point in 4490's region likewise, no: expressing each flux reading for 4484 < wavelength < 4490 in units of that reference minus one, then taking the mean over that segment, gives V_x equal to 0.032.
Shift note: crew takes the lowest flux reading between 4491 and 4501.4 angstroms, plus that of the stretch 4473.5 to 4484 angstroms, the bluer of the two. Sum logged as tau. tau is 13.1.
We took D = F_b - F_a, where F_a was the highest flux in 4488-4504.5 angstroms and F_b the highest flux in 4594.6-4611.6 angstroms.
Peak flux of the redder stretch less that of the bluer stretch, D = -0.88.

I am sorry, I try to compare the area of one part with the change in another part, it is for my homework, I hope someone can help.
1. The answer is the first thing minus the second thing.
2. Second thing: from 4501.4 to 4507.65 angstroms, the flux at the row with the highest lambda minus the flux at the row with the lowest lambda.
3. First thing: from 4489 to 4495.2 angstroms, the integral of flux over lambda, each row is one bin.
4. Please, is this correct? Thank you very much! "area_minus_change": 42.6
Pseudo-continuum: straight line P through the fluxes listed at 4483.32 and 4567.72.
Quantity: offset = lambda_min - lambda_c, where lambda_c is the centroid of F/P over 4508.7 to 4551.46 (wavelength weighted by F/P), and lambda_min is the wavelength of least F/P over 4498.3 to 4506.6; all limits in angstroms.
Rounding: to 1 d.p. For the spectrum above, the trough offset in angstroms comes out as -24.1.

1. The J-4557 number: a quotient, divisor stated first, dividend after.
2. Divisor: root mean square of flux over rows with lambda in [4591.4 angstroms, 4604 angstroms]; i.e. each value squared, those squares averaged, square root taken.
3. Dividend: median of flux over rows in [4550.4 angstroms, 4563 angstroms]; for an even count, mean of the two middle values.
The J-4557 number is 1.033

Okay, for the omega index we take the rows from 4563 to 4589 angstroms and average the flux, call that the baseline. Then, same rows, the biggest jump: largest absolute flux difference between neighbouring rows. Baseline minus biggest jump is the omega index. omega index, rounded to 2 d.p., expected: 6.18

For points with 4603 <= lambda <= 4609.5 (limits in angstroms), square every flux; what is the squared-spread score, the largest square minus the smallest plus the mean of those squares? 44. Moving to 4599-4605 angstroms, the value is 44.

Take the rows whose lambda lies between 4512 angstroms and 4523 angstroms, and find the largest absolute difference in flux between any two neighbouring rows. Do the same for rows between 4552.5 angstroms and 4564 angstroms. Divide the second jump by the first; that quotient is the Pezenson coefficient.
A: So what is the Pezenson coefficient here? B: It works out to 0.47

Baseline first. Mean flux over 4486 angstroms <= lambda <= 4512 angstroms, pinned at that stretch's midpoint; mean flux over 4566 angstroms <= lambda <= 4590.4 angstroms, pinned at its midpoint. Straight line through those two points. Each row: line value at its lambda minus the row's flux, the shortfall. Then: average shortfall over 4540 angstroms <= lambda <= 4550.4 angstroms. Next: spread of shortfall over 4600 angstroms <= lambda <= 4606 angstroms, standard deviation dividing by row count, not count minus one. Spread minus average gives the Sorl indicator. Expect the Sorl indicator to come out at 0.18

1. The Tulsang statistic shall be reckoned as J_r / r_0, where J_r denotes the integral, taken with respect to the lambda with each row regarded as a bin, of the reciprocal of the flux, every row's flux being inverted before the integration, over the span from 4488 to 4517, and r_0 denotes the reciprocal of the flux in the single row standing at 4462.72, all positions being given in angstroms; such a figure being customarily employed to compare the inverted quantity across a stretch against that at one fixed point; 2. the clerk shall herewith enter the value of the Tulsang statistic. 31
